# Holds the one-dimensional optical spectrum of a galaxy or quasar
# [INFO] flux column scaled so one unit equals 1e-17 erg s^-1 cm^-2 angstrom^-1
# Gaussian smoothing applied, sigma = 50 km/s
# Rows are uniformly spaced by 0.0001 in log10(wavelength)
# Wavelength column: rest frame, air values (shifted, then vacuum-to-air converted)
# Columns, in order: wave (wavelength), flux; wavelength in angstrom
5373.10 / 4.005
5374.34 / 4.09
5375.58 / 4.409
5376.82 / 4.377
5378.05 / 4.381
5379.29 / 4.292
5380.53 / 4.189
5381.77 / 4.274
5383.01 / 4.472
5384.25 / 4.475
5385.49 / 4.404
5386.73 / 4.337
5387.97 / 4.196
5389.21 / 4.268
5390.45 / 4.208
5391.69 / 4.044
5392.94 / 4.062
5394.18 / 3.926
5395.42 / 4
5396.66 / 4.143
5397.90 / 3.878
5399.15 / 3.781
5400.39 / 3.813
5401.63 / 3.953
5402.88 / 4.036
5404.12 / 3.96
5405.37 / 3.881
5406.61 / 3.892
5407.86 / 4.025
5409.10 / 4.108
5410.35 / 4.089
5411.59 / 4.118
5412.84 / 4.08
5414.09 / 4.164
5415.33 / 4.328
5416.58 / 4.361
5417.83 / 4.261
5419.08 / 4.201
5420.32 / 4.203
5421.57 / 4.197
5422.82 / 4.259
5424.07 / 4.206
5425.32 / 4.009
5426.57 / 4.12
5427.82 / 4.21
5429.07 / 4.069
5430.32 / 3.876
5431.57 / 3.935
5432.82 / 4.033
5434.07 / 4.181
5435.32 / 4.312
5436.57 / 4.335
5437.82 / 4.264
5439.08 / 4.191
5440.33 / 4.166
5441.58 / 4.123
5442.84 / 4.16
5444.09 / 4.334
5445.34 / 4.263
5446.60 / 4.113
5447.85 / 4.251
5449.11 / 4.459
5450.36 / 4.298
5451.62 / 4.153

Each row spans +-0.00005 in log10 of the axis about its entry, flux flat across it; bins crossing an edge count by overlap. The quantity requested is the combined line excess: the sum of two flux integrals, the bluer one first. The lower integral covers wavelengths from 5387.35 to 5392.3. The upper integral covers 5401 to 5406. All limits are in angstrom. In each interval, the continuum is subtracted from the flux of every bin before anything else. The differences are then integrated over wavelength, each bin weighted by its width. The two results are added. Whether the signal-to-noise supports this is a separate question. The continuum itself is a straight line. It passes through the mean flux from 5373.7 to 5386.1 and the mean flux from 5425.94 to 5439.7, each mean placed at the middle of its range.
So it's -2.0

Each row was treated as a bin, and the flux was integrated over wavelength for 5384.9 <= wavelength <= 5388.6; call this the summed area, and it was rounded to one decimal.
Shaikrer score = 16.0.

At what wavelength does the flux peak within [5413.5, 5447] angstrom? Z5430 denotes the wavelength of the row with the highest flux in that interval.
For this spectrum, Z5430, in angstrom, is 5416.58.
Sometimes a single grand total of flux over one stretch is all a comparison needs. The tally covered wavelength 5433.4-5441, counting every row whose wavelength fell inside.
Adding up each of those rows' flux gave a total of 25.4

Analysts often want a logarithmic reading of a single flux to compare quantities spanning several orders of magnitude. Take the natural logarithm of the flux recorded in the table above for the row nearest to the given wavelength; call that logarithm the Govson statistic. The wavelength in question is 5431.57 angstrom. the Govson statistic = 1.370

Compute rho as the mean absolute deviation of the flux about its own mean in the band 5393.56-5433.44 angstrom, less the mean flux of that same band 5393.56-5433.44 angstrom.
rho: -3.94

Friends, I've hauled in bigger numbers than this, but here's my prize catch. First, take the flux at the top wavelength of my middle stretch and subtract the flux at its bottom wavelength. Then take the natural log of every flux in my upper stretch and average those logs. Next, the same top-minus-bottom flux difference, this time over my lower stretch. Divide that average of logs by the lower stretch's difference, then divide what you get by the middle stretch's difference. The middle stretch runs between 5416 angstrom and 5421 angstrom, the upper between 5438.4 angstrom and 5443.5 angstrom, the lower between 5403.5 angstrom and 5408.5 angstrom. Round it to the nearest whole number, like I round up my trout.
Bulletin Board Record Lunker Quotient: -139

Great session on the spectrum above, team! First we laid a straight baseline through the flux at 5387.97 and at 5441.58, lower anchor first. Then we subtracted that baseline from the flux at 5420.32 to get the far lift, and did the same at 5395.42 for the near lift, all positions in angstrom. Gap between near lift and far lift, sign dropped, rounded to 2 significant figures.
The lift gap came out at 0.24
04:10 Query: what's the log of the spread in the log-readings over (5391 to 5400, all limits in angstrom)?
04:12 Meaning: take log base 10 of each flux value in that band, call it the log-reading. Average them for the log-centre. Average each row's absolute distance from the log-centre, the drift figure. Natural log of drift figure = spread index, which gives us -4.5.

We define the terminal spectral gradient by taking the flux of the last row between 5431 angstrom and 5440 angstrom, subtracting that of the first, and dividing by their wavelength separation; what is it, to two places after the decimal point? 0.03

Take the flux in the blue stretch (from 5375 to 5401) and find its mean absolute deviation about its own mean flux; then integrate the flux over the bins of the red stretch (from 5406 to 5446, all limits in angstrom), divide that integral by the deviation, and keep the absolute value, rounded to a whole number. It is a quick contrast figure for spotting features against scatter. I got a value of 944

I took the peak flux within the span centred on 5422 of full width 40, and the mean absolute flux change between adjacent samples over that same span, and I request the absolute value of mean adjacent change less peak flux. 4.282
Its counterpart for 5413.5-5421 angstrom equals 4.289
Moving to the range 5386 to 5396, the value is 4.242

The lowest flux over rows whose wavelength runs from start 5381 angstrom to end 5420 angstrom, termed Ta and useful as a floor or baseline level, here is 3.781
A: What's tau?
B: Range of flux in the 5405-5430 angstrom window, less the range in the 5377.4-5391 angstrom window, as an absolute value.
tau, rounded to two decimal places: 0.19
